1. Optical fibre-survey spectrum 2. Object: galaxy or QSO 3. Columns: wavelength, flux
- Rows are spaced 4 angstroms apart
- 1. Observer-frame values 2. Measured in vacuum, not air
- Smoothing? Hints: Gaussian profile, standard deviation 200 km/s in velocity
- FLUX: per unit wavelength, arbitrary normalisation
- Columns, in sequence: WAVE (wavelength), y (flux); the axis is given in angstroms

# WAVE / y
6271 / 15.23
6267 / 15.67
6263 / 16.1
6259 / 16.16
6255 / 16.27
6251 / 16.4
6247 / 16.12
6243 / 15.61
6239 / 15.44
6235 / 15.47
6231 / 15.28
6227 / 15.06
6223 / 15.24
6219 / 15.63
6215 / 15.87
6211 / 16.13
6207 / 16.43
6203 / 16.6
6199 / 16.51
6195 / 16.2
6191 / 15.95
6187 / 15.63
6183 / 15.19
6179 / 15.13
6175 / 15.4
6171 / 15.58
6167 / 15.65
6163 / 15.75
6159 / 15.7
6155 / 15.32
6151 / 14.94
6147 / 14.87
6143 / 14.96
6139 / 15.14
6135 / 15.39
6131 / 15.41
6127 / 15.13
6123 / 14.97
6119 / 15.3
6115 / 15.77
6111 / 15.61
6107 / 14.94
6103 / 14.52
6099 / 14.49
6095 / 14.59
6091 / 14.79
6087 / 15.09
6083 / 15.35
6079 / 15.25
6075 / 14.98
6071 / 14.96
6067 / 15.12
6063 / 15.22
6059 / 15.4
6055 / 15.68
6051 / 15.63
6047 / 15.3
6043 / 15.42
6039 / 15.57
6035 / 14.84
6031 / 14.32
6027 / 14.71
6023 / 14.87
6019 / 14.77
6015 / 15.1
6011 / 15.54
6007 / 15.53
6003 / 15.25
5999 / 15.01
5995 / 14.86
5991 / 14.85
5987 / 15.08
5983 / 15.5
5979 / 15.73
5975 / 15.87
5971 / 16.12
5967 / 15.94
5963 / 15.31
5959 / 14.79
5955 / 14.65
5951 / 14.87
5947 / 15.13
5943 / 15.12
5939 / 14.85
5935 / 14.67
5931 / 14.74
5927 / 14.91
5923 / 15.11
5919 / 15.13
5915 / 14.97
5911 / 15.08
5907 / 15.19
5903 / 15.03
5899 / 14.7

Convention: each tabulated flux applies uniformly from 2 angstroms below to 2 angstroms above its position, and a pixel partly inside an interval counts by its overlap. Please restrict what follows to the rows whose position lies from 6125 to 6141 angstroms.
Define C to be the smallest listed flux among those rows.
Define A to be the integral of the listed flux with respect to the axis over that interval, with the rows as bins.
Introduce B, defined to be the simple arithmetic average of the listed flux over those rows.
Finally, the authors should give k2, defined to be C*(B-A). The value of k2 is -3465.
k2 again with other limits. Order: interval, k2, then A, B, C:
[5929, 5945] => -3267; 238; 14.8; 14.67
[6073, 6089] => -3408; 243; 15.2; 14.98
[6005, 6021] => -3375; 244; 15.2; 14.77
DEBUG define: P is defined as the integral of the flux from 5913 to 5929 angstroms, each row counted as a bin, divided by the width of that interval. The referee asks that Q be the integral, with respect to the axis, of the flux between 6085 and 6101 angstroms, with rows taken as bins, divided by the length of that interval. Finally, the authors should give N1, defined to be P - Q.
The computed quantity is 0.29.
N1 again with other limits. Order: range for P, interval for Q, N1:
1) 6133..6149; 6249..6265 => -1.14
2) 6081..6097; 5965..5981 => -0.96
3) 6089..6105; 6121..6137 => -0.63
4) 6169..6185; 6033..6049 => 0.04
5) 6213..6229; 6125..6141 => 0.18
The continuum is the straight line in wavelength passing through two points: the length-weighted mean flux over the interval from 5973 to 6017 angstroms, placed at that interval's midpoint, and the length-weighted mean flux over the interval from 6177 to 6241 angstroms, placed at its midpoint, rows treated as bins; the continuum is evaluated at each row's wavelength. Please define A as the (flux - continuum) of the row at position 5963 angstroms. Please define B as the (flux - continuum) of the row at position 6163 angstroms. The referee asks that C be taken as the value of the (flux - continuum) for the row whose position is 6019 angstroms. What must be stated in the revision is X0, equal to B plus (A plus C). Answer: -0.4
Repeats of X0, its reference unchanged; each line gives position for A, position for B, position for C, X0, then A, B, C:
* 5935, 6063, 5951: -1.1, -0.5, -0.22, -0.3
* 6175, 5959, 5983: -0.5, -0.3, -0.44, 0.2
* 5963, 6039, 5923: 0.2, 0.1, 0.18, 0.0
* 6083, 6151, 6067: -1.1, -0.1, -0.68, -0.3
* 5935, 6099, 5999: -1.8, -0.5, -1.02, -0.3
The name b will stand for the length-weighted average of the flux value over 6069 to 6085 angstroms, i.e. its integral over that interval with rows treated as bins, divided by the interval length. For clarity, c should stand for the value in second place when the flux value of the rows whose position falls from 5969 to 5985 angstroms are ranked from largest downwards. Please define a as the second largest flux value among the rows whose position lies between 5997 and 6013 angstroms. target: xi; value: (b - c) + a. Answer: 14.8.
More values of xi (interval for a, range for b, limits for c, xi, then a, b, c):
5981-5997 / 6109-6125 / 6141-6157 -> 15.5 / 15.08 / 15.4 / 14.96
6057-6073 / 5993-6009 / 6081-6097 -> 15.3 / 15.22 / 15.2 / 15.09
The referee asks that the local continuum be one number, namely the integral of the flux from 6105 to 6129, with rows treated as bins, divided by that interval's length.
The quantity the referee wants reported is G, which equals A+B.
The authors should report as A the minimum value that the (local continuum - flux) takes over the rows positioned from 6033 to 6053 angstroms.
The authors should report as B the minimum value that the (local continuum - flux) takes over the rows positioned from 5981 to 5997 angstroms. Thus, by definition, -0.6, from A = -0.34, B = -0.21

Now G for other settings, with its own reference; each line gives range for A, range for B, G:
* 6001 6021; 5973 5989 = -0.8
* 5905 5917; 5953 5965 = 0.1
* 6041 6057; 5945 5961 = -0.2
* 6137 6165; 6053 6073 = -0.9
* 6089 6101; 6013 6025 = 0.7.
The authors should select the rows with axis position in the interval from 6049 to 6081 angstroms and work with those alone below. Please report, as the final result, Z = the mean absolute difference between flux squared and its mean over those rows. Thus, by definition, 6.7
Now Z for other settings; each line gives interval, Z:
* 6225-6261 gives 13.5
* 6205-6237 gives 11.9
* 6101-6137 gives 9.1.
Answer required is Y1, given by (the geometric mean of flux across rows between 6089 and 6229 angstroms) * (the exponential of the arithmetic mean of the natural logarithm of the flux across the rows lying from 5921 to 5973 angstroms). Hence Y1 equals 233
